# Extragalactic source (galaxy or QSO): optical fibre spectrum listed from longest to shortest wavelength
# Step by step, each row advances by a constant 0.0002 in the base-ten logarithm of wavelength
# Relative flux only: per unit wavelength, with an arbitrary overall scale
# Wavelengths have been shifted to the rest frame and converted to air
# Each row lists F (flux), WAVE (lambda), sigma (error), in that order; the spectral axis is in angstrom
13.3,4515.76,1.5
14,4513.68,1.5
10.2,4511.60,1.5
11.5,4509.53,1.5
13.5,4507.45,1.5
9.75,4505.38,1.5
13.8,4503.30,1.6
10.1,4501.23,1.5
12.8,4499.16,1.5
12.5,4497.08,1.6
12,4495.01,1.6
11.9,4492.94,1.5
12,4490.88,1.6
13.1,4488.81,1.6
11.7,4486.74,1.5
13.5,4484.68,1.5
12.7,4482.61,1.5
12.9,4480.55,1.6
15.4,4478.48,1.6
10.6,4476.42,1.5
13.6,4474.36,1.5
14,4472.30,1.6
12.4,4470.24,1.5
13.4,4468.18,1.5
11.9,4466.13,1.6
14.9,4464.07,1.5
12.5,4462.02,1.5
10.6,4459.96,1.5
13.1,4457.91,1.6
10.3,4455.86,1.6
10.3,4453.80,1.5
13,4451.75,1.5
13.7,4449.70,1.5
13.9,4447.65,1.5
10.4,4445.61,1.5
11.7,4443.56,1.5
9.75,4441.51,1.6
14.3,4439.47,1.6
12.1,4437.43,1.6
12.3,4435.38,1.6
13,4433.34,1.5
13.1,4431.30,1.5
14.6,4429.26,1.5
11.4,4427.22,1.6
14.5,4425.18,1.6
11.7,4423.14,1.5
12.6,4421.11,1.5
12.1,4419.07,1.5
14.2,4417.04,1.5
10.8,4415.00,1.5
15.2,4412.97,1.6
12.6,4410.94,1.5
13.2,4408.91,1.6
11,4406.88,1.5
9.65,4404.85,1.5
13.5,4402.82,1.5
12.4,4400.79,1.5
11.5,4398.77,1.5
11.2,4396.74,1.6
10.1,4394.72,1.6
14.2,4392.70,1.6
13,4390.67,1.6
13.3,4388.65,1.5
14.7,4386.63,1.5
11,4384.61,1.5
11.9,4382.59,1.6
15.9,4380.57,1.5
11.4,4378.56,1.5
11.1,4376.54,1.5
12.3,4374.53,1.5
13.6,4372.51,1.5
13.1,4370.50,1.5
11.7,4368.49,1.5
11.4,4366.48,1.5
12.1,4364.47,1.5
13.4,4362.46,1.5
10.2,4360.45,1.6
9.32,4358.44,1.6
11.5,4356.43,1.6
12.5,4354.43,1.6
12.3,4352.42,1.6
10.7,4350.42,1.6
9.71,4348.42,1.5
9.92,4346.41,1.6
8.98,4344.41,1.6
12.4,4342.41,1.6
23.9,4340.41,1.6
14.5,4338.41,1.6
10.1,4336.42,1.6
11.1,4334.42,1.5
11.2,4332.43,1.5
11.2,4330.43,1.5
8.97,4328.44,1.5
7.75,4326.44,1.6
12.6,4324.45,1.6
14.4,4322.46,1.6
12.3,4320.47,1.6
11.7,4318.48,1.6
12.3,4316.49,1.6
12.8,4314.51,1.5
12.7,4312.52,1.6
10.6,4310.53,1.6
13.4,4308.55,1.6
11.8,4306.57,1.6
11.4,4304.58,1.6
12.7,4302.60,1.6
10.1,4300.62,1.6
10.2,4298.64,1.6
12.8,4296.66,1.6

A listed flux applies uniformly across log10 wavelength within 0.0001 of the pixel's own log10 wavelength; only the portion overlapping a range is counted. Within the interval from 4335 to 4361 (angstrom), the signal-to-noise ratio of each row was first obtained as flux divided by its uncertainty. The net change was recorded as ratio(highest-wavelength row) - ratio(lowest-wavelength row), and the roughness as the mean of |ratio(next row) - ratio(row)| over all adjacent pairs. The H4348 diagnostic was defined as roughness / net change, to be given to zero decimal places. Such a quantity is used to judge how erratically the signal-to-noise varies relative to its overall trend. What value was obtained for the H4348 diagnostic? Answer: 30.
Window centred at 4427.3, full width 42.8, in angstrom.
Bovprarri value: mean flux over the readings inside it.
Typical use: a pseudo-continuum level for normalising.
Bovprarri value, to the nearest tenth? 12.6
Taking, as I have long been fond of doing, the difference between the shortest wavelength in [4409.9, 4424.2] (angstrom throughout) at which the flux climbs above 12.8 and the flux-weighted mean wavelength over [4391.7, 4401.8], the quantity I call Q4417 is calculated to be 16.3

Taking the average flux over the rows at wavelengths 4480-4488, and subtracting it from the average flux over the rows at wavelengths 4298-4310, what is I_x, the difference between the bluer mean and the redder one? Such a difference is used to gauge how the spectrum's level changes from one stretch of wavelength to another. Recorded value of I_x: -1.1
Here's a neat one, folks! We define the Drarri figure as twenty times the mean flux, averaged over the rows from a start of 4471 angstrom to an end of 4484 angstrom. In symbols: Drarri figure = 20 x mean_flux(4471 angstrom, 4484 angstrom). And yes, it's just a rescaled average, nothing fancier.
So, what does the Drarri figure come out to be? 264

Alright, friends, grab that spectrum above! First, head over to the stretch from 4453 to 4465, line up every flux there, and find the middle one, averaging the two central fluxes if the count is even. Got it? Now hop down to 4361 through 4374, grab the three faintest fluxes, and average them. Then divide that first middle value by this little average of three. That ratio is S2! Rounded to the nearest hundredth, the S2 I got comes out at 0.98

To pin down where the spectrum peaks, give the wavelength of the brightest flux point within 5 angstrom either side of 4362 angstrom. 4362.46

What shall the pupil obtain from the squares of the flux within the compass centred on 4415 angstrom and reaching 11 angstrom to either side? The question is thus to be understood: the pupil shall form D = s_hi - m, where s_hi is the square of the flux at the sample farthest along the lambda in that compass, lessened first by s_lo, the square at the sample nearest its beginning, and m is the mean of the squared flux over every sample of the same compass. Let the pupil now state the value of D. -42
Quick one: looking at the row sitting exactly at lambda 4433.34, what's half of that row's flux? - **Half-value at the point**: 6.50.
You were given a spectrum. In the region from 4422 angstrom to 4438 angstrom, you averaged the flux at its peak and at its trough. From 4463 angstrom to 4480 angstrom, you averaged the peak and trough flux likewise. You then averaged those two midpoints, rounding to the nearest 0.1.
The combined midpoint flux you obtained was 13.0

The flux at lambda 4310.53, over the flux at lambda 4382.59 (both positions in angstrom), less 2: -1.1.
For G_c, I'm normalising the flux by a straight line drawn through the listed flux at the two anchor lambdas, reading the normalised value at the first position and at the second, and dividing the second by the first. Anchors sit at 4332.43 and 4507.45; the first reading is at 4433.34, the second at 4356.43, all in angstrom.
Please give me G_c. 0.96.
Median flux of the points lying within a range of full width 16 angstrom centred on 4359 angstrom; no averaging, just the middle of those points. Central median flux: 11.8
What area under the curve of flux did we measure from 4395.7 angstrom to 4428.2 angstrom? 401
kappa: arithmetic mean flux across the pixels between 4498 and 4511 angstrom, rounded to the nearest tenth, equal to 11.9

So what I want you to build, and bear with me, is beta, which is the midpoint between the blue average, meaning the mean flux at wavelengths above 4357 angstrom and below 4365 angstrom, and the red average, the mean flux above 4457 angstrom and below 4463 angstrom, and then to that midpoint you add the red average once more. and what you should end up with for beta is 23.7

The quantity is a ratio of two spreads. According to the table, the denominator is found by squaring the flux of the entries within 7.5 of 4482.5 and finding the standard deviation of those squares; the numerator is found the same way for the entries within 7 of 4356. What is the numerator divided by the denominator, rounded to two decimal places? 0.84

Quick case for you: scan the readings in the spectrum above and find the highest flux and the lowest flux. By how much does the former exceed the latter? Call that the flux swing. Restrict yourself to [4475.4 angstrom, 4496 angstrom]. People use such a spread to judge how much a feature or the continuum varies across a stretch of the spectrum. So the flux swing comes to 4.8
